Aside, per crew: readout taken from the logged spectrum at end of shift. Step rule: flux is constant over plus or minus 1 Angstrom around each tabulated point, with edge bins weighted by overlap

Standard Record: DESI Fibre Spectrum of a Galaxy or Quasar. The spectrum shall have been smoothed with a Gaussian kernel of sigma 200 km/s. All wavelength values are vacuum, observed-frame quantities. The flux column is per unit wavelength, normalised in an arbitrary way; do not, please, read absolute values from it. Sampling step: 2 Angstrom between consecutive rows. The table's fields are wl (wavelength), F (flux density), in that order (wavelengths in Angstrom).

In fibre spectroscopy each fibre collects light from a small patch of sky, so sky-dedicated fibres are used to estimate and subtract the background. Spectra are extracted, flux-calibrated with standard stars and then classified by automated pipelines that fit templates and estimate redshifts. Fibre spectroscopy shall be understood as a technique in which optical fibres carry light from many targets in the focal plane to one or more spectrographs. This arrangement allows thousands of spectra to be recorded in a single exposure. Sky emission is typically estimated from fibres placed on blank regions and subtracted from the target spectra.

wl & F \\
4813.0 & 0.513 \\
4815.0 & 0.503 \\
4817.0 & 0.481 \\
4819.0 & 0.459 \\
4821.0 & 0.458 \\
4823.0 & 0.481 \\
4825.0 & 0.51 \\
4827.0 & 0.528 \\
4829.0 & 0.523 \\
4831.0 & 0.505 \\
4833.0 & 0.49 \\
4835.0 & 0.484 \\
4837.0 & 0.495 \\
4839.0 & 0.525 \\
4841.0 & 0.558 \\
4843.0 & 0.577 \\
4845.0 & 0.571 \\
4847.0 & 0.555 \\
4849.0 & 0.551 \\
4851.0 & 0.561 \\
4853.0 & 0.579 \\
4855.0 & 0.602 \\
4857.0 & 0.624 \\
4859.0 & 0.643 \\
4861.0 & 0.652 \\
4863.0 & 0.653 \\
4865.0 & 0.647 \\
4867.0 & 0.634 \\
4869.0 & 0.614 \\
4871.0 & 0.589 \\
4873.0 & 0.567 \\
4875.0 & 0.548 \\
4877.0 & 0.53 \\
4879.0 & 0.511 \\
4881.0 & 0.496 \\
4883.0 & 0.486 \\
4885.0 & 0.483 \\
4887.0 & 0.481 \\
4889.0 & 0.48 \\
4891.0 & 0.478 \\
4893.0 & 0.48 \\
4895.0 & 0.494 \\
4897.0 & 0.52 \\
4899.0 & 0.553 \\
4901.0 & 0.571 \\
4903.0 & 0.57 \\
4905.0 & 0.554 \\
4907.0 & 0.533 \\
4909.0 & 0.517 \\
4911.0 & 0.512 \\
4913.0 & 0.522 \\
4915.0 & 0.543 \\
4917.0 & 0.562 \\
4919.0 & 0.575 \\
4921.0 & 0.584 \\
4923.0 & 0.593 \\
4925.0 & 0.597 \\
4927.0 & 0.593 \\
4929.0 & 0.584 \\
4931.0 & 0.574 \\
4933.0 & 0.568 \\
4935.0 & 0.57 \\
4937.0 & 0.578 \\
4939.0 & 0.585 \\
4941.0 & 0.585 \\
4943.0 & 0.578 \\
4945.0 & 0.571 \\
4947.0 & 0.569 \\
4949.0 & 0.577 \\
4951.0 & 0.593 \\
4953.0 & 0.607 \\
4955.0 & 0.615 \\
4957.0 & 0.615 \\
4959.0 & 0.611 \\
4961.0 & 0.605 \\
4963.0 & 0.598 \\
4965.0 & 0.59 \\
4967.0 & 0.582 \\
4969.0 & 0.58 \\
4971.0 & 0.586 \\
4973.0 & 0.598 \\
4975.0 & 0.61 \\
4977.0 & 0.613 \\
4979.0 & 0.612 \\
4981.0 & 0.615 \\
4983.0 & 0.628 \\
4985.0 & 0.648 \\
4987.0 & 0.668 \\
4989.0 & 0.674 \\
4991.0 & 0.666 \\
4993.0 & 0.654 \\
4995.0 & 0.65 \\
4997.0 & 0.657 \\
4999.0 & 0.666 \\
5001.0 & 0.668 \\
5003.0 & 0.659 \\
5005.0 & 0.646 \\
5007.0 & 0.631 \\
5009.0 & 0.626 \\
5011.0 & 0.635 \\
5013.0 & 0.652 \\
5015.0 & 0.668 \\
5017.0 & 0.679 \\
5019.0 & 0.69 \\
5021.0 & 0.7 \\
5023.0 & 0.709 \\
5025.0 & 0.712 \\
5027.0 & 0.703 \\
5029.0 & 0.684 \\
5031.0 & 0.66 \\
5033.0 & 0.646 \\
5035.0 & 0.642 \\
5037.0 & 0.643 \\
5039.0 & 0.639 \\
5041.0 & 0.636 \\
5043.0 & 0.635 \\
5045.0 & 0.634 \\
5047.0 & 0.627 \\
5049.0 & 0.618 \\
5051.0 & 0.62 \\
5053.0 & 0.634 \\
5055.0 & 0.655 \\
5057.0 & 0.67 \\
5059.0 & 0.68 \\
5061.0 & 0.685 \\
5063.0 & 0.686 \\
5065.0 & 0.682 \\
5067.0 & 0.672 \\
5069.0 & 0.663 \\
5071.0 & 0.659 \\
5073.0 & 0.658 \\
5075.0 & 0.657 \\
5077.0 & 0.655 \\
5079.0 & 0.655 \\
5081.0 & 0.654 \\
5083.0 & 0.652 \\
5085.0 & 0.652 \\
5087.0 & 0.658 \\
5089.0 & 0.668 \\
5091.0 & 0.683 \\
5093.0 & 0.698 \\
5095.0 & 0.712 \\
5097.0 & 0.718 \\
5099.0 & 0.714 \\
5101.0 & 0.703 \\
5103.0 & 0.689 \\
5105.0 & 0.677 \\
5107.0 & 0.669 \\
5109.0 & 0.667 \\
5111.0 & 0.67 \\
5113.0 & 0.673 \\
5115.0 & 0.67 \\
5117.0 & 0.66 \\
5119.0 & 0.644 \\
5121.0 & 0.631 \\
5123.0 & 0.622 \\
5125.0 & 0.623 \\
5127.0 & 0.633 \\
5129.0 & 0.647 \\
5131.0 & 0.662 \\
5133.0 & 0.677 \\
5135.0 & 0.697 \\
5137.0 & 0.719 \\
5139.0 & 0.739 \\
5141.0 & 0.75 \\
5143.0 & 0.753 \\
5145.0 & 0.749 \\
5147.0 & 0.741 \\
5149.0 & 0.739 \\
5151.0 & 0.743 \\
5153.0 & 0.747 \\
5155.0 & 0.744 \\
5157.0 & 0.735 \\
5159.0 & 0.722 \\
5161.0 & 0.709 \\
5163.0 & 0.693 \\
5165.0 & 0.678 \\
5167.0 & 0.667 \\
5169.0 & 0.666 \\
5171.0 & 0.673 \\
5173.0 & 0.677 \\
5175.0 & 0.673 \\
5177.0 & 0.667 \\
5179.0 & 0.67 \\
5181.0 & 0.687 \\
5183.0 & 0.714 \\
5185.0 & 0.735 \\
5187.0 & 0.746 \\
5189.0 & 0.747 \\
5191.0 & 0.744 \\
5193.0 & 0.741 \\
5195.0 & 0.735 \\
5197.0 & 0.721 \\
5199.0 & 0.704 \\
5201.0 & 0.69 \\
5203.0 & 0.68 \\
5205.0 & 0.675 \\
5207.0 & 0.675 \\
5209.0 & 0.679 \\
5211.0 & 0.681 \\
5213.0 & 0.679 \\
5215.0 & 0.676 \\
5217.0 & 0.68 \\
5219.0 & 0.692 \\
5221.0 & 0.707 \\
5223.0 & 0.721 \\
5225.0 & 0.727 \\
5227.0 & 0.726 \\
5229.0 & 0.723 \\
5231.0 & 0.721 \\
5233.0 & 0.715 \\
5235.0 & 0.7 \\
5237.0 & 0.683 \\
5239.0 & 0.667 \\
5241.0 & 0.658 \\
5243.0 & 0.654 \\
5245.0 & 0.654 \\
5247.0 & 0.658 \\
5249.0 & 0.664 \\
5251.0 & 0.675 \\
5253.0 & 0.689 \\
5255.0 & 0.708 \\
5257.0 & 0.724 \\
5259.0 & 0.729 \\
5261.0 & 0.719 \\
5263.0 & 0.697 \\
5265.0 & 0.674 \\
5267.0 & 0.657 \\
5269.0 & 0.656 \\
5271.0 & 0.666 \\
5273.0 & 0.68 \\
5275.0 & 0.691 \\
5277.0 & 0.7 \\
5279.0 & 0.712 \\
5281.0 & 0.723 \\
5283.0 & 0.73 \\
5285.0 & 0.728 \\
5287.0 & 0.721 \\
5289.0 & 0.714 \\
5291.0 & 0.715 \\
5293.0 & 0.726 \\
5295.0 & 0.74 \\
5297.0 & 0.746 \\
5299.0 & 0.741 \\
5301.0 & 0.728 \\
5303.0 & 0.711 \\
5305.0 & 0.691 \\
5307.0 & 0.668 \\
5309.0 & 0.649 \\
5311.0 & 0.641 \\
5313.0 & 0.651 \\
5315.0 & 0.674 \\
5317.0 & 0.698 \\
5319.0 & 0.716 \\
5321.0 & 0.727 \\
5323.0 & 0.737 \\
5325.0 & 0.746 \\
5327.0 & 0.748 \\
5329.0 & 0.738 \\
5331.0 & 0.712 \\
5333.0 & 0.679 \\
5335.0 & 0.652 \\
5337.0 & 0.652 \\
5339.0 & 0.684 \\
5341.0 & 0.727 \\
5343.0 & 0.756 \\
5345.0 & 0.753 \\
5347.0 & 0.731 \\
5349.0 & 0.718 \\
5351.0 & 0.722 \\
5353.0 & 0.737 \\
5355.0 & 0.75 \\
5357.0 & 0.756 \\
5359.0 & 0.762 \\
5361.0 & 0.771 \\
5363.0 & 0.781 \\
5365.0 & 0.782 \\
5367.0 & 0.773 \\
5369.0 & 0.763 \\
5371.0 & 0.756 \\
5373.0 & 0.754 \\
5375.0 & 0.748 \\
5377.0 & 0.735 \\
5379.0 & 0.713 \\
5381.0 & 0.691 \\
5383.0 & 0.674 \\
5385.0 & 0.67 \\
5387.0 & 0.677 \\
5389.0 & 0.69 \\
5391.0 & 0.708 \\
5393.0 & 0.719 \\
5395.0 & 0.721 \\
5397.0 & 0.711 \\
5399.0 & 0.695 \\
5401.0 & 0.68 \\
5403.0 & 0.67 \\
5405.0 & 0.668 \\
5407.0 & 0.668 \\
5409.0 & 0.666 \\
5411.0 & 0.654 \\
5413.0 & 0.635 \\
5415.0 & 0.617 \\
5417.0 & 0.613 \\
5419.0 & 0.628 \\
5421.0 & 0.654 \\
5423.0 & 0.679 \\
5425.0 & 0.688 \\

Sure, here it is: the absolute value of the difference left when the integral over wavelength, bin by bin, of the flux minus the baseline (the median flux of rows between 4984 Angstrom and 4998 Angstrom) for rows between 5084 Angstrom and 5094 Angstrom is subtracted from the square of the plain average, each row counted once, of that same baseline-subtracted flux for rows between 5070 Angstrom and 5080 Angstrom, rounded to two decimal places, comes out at 0.15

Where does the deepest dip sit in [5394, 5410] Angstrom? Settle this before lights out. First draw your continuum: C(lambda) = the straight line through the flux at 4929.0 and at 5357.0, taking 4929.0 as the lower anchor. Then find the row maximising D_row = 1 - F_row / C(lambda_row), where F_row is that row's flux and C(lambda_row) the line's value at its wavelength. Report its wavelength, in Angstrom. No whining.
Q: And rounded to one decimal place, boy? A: 5409.0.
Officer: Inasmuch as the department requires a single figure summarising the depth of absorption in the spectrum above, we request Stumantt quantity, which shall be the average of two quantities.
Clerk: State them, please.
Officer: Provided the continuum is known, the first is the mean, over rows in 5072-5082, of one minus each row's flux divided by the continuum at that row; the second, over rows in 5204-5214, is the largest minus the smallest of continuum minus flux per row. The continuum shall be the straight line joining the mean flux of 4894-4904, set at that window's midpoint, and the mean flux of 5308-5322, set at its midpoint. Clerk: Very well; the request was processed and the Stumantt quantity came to -0.044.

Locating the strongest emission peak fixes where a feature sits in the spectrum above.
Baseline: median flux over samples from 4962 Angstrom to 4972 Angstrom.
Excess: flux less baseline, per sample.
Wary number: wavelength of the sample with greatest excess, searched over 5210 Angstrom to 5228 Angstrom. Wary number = 5225.0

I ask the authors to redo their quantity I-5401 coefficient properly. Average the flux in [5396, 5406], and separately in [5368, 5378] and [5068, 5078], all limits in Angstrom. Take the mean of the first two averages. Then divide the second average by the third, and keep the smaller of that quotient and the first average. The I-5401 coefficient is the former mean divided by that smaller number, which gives 1.05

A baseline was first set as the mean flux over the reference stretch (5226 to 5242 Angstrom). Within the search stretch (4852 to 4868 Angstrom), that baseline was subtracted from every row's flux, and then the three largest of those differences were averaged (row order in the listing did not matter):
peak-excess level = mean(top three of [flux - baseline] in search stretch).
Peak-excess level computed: -0.05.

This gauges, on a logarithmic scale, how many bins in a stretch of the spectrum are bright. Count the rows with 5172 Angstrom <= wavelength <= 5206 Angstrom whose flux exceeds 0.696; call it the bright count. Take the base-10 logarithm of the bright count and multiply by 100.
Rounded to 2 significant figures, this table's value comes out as 95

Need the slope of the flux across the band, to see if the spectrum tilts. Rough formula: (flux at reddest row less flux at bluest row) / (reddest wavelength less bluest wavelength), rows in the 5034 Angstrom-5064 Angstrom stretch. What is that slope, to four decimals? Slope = 0.0016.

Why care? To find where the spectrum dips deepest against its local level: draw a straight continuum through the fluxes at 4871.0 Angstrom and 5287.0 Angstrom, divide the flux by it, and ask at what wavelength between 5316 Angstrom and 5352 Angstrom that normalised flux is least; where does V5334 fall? 5337.0 Angstrom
